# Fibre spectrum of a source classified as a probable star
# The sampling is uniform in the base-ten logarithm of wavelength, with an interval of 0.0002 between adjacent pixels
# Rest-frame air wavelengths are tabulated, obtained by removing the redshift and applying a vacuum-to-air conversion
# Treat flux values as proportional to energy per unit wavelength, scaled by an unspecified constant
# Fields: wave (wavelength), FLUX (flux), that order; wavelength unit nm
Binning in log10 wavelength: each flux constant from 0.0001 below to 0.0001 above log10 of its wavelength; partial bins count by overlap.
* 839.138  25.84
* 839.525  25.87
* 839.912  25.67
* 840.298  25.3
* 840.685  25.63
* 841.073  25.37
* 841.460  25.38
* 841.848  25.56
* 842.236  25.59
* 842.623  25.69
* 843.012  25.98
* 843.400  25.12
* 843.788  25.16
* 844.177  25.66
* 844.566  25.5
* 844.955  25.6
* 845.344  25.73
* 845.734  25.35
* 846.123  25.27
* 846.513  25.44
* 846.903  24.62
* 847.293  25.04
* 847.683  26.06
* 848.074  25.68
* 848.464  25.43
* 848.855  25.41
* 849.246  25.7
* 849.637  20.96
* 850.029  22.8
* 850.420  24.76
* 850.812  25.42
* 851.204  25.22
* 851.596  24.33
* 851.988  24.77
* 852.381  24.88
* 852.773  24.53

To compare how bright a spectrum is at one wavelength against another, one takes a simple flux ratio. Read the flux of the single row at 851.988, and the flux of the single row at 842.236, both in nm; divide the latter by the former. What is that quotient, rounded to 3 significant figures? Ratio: 1.03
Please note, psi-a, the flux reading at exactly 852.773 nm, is 24.53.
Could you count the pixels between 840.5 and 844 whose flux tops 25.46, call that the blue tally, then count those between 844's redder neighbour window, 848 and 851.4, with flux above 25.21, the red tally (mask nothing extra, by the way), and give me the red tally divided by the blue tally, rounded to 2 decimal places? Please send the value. 1.20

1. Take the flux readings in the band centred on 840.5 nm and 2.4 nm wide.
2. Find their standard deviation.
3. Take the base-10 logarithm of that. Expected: -0.7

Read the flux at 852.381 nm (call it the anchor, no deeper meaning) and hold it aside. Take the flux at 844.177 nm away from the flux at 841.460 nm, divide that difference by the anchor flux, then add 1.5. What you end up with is 1.49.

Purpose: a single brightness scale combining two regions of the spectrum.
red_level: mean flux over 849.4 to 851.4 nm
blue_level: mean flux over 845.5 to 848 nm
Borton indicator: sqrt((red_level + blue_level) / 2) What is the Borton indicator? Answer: 4.96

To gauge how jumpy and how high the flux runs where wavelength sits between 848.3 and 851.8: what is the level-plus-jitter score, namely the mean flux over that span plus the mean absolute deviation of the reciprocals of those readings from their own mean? 24.4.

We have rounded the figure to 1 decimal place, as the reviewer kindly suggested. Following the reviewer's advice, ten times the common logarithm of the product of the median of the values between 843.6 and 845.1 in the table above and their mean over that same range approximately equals 28.1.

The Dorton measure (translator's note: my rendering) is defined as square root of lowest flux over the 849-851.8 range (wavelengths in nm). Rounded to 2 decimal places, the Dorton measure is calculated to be 4.58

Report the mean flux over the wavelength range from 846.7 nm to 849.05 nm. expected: 25.4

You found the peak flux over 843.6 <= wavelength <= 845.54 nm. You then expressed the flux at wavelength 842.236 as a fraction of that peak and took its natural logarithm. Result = -0.005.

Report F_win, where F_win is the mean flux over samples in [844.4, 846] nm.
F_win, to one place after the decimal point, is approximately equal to 25.5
